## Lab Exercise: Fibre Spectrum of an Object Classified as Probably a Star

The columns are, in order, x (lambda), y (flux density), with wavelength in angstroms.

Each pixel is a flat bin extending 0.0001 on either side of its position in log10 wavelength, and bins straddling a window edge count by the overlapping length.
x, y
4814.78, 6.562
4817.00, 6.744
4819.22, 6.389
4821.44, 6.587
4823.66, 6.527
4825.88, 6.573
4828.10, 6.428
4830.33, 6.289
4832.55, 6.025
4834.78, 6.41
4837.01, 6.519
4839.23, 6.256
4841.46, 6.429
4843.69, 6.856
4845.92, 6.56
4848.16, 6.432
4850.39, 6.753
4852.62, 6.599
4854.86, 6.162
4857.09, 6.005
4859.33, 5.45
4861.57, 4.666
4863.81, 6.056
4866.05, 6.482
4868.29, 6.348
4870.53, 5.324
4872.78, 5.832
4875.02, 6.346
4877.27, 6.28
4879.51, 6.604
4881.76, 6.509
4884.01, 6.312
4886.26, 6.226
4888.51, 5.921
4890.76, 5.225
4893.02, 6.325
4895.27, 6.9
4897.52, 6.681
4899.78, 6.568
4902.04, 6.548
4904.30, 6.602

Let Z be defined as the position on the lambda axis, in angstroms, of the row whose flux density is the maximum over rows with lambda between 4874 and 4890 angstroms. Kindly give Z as 4879.51 angstroms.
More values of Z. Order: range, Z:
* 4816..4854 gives 4843.69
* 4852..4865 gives 4852.62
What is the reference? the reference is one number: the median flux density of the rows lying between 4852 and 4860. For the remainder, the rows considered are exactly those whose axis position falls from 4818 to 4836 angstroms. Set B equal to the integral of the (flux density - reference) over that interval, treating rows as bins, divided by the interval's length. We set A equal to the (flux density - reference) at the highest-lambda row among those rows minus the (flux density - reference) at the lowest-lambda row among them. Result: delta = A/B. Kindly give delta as 0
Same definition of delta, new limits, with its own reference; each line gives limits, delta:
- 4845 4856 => -1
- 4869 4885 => 11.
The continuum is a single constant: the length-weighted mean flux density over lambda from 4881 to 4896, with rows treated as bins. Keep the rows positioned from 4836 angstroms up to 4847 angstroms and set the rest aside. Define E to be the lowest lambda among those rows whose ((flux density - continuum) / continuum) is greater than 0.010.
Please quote 4837.01 angstroms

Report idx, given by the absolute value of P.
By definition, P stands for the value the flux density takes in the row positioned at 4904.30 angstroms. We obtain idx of 6.6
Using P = 6.602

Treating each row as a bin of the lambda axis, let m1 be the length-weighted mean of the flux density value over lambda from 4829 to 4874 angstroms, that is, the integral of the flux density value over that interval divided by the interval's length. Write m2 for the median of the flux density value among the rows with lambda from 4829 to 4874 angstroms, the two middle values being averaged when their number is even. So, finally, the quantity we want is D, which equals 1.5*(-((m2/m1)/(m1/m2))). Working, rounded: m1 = 6.17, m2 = 6.3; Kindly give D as -1.57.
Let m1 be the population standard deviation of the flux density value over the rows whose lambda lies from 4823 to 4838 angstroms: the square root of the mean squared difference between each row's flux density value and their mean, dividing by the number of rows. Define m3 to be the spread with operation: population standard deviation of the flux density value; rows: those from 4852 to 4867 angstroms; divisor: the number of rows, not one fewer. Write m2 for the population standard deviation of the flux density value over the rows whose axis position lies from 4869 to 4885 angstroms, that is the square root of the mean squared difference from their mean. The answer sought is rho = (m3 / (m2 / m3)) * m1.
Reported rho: 0.160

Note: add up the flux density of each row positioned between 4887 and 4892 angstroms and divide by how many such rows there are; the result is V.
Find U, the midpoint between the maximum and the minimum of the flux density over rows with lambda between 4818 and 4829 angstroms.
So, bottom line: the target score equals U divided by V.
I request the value 1.16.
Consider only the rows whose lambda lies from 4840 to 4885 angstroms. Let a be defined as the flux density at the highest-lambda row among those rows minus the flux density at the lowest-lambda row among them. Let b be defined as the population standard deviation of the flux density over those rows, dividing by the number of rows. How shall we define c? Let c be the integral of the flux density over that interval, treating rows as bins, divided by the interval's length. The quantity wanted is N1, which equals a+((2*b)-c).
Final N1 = -5.28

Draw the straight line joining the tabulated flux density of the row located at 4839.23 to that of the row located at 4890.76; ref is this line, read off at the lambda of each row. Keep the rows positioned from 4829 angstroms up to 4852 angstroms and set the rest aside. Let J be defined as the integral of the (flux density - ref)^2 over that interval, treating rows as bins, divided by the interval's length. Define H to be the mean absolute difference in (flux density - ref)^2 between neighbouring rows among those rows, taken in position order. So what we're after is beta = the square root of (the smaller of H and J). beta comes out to 0.4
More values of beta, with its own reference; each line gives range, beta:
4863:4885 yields 0.6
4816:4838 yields 0.2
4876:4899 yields 0.8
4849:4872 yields 0.6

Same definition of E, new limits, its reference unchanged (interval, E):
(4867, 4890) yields 4868.29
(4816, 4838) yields 4817.00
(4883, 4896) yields 4884.01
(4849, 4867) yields 4850.39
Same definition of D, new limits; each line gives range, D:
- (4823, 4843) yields -1.52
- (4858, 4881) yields -1.61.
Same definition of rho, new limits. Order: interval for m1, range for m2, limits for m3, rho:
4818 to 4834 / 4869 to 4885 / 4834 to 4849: 0.013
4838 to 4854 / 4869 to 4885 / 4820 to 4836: 0.015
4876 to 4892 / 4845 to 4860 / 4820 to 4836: 0.035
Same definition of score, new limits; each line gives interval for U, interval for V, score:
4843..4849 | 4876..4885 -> 1.03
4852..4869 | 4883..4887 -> 0.90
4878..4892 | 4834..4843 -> 0.92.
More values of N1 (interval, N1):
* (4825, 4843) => -6.20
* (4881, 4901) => -5.31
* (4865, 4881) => -5.23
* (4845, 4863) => -6.64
